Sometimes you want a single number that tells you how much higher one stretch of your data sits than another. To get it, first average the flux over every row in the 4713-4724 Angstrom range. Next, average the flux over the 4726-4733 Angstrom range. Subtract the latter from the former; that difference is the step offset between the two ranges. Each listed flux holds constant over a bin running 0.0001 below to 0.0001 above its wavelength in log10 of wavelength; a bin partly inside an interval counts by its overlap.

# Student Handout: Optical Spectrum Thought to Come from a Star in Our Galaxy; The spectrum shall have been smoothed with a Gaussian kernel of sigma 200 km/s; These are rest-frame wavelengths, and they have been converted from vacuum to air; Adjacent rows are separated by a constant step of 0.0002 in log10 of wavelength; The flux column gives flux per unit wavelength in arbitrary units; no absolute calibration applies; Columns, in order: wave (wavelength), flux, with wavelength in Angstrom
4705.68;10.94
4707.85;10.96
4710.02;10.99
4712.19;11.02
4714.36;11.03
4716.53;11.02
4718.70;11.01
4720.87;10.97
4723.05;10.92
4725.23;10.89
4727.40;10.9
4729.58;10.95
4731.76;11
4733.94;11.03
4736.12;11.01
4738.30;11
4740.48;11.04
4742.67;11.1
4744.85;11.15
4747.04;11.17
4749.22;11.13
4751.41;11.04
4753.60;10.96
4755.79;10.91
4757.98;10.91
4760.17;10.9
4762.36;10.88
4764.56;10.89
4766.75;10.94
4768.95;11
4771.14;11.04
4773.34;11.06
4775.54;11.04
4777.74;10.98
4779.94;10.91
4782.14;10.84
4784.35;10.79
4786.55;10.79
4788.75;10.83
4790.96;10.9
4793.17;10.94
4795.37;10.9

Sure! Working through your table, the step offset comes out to 0.04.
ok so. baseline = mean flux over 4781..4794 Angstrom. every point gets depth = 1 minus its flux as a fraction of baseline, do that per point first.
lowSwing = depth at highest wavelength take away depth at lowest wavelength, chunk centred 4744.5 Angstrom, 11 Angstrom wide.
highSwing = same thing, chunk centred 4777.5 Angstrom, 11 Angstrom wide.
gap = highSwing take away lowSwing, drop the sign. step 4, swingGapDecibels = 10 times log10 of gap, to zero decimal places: -15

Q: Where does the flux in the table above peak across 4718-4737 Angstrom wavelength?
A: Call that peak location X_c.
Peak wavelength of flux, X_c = 4733.94 Angstrom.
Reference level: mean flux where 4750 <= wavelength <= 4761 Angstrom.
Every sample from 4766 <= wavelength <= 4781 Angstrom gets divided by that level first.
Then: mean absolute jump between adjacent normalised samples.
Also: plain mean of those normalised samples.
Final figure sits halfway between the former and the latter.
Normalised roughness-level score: 0.504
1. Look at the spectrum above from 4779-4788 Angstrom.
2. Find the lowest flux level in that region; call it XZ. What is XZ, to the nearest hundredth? 10.79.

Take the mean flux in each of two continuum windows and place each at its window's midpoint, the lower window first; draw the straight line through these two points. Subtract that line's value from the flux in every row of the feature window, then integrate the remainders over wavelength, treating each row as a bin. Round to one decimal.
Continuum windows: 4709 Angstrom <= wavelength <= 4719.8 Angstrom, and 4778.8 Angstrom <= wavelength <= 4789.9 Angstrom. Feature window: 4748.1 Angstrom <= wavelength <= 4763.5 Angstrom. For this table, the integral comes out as 0.8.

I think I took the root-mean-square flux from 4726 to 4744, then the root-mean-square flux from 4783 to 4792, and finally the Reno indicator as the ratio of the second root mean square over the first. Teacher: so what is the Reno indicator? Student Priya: 0.984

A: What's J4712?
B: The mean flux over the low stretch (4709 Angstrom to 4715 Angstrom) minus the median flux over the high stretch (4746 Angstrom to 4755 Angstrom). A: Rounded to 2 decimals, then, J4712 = -0.07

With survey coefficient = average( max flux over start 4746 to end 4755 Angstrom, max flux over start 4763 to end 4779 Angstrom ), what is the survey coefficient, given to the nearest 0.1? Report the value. 11.1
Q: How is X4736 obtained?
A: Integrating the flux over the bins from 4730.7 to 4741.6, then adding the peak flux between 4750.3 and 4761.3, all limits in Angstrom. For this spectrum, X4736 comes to 131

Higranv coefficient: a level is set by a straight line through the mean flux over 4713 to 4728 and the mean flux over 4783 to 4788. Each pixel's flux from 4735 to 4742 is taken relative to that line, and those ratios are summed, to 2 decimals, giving 3.03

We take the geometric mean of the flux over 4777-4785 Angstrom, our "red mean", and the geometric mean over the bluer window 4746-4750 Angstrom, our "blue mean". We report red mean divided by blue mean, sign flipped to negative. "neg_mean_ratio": -0.98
